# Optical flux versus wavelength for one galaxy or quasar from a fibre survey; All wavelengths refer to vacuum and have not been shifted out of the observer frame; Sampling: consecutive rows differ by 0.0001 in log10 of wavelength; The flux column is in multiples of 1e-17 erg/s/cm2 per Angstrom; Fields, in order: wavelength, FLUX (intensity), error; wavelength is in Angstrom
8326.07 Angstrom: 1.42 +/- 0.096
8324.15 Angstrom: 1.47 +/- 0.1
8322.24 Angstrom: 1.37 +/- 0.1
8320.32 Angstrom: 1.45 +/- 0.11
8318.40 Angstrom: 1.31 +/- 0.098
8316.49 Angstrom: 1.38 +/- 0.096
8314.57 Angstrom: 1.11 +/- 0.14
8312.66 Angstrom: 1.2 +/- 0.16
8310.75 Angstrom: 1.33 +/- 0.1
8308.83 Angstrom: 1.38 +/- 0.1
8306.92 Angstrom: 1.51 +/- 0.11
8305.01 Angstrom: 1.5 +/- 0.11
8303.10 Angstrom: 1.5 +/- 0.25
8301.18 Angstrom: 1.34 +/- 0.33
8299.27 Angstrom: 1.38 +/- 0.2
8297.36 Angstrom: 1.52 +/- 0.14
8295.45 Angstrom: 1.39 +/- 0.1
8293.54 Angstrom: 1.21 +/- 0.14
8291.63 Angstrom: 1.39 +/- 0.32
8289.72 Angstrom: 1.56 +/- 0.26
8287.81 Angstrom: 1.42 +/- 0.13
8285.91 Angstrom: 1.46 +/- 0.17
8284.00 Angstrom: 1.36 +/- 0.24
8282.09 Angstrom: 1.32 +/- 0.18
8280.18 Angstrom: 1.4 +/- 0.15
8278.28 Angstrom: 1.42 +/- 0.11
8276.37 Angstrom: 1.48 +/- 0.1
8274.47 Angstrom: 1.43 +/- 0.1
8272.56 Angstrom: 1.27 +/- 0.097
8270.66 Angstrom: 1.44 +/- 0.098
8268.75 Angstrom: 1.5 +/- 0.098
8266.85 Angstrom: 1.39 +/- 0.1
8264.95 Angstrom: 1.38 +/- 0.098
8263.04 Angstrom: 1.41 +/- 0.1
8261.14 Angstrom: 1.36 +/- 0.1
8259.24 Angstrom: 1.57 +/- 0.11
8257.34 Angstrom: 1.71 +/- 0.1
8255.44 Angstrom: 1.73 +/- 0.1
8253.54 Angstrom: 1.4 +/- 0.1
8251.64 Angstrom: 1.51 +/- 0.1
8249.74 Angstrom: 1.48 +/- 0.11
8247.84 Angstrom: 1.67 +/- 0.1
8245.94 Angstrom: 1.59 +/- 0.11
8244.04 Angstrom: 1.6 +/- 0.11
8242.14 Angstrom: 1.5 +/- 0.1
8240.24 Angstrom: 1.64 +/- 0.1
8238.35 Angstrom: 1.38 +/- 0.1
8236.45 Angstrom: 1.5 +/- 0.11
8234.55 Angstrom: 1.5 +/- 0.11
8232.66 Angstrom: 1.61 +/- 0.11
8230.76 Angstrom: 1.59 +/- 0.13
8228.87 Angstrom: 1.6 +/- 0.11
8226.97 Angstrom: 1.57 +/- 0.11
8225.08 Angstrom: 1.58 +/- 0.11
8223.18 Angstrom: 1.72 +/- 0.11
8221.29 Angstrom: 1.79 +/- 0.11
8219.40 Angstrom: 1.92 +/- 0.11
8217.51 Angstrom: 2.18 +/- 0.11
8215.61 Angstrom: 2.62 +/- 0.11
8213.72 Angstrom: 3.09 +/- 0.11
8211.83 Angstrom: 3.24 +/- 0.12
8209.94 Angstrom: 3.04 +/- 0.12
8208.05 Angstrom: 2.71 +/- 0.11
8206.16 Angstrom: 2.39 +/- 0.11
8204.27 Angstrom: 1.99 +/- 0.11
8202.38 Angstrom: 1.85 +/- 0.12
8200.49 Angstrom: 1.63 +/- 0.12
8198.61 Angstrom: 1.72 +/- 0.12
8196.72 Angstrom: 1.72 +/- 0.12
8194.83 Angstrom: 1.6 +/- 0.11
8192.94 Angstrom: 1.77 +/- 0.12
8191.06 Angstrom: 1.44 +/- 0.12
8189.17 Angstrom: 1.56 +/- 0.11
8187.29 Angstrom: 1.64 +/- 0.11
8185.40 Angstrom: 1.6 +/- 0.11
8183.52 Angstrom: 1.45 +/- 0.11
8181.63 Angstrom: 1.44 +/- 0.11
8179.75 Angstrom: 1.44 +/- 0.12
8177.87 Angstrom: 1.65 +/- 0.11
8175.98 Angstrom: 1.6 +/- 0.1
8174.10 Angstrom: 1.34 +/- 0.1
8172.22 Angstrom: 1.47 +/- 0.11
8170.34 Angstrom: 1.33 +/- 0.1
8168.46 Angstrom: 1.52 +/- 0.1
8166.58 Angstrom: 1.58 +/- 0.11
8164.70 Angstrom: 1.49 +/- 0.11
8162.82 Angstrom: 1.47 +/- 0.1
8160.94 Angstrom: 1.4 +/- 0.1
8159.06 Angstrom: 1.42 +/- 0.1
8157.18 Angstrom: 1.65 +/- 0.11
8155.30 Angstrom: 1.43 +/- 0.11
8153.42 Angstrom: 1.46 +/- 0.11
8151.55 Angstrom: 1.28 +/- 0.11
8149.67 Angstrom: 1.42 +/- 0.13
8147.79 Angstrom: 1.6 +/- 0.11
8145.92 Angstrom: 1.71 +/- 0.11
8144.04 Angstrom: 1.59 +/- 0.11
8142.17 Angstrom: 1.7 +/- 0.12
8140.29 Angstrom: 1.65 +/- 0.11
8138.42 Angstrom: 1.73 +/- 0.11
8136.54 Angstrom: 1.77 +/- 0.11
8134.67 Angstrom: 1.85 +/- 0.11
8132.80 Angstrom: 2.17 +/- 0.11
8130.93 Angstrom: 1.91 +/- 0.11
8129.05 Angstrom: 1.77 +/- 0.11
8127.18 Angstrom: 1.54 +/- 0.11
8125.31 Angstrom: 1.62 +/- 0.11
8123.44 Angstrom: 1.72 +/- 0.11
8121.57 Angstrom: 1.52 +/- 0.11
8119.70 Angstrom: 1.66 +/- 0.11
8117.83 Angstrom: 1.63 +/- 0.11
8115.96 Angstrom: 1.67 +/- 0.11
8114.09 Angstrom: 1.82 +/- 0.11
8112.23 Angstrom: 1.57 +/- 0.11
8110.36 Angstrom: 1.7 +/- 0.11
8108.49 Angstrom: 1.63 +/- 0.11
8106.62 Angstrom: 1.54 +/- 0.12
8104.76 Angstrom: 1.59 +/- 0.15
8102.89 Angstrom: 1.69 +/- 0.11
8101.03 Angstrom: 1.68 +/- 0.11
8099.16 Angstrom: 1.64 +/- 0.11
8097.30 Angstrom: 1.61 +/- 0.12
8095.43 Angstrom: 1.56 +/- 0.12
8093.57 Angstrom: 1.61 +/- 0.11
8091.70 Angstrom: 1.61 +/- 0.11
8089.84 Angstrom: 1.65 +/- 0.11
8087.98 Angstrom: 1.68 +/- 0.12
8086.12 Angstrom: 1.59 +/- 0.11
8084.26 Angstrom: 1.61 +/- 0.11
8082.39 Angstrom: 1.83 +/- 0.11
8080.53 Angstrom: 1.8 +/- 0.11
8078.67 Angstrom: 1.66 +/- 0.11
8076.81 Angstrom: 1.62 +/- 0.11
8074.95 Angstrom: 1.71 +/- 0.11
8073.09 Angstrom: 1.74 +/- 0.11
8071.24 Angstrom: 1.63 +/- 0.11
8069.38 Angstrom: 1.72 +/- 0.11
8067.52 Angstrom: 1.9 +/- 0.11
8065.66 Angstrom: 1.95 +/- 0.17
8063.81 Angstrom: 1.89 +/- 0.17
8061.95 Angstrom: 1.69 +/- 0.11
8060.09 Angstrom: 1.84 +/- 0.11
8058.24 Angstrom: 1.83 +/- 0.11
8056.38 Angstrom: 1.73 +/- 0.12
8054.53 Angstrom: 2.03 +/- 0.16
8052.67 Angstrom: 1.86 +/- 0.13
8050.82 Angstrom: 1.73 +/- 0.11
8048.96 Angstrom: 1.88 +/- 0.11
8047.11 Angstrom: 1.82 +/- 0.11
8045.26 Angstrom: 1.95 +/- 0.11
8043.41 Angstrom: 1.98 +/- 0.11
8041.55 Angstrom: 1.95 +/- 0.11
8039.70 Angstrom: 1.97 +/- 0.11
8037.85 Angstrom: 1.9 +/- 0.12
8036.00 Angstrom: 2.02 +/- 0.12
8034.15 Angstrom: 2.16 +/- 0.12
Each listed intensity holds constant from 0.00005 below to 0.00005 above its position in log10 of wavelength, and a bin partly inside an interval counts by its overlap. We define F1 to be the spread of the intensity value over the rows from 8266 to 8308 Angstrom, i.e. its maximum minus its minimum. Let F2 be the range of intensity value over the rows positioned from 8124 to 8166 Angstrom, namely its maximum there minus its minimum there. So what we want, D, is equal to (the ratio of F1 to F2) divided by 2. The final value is 0.2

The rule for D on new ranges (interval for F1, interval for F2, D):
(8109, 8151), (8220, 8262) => 0.9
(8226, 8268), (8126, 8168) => 0.2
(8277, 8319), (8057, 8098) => 0.6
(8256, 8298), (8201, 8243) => 0.1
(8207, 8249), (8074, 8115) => 3.2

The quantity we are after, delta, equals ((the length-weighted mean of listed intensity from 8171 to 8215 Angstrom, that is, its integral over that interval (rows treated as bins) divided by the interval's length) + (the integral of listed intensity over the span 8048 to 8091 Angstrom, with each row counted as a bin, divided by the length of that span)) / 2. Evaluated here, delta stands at 1.83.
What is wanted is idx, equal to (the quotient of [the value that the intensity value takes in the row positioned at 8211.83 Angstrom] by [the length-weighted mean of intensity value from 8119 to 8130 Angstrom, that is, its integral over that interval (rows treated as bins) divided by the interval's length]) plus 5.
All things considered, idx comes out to 6.98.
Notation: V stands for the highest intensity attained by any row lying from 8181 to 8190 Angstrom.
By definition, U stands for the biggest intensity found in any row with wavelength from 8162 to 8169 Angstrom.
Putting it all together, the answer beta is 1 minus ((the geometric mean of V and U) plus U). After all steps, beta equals -2.2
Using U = 1.58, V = 1.64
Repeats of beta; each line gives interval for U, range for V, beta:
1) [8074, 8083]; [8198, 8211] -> -3.2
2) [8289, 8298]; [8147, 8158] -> -2.2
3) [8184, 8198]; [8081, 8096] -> -2.6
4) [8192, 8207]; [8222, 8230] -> -3.4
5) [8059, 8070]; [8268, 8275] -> -2.7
